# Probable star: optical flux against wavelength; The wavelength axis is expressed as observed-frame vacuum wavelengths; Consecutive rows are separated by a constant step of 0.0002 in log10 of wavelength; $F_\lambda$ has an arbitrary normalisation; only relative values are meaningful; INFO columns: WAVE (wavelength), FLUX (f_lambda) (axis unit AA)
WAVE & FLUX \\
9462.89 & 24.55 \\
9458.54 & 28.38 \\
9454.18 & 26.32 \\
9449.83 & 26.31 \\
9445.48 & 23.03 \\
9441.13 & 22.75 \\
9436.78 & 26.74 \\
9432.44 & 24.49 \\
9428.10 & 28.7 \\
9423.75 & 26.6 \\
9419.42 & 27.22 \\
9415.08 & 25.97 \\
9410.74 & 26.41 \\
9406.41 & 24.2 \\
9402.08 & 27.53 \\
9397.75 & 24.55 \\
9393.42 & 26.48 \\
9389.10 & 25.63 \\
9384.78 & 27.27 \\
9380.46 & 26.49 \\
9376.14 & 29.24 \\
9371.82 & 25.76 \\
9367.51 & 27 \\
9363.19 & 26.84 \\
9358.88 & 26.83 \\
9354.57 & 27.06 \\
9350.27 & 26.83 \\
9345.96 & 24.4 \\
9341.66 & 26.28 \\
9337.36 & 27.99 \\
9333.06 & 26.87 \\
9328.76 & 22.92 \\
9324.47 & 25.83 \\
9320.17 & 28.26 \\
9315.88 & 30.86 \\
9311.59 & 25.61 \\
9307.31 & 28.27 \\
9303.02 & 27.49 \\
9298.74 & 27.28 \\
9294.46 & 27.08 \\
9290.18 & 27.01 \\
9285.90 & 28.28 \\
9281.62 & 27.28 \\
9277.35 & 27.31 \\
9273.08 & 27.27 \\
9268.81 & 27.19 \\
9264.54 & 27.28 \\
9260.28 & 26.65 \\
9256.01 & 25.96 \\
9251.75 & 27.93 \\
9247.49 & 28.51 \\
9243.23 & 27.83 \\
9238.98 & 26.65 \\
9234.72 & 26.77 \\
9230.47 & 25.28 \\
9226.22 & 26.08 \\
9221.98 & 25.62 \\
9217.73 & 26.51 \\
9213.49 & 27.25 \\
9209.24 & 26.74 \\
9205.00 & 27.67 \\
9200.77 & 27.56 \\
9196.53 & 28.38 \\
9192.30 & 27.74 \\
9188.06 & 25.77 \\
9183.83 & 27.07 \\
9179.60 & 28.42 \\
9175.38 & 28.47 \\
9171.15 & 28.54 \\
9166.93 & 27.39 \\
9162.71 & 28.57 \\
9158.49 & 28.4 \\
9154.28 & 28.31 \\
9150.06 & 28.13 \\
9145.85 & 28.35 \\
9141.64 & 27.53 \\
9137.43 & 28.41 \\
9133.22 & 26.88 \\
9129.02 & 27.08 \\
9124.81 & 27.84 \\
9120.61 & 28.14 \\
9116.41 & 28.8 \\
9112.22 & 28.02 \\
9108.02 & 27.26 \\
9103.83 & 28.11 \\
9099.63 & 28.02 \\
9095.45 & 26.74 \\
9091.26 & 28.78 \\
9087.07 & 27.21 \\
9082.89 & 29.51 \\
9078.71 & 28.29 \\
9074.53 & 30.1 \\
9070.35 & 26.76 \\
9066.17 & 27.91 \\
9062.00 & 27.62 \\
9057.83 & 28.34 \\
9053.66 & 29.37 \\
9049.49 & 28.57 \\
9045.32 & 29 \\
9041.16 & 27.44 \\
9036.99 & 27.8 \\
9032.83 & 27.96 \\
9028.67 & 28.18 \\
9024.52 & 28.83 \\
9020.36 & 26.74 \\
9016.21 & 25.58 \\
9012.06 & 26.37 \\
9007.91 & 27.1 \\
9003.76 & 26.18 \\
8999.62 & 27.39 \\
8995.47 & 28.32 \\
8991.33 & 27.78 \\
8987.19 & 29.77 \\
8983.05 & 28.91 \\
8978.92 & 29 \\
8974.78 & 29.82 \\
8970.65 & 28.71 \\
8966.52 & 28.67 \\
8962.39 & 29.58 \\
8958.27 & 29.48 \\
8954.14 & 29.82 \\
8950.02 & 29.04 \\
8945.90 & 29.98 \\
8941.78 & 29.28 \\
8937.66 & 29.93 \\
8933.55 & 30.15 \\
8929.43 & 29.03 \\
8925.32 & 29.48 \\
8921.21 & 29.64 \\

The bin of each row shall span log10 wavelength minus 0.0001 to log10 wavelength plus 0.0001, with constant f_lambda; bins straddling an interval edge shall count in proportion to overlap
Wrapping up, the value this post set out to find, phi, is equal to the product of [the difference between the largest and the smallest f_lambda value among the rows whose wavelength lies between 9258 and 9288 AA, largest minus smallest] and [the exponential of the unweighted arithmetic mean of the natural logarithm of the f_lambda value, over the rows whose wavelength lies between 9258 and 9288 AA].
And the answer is 45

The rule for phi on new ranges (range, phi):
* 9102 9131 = 48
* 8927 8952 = 33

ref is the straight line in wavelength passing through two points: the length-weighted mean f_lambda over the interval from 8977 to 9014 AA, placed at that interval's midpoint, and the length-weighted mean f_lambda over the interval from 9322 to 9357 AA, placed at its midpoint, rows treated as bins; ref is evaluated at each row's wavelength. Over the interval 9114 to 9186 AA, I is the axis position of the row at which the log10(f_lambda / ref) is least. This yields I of 9133.22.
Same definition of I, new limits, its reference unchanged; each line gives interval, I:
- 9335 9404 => 9345.96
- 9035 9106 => 9070.35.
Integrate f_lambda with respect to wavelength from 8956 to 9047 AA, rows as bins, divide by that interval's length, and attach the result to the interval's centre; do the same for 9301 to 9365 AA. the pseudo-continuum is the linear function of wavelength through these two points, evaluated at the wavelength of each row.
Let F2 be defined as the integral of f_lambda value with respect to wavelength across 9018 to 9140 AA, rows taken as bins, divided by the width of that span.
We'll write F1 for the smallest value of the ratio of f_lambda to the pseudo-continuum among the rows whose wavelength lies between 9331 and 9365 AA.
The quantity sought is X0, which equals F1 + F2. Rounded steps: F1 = 0.911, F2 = 28.1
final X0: 29.0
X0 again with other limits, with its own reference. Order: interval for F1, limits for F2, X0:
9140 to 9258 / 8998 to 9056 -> 28.5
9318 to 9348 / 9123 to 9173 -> 28.8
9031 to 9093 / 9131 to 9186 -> 29.0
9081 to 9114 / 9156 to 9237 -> 28.2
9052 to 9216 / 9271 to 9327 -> 28.4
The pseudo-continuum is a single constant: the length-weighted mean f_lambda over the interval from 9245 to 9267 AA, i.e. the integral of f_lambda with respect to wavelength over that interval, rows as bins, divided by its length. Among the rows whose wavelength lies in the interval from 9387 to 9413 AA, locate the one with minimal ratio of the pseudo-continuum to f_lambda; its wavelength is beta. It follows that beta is 9402.08 AA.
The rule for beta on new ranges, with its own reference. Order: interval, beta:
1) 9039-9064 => 9053.66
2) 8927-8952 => 8933.55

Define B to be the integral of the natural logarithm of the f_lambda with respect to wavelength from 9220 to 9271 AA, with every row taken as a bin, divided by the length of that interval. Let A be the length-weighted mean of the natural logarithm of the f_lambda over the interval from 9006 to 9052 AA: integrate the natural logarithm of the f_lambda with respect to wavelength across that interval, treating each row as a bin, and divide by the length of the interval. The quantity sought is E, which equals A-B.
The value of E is 0.029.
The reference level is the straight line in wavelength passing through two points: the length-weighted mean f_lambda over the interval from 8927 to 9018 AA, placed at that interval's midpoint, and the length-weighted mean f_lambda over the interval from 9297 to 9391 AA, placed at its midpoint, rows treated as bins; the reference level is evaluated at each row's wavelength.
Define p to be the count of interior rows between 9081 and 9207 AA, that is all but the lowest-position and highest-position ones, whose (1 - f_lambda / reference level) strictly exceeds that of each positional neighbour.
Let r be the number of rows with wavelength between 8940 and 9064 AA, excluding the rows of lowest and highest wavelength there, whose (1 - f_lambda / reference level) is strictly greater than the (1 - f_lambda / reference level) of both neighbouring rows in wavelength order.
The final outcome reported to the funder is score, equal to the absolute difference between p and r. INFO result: 0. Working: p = 9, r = 9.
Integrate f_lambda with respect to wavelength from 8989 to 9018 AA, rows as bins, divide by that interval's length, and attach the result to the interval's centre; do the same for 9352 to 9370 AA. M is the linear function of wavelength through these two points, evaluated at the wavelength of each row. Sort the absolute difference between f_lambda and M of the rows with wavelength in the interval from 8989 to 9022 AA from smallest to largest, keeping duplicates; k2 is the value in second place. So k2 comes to 0.25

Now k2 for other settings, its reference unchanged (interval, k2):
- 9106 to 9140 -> 0.11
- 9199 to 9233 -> 0.30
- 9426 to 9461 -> 0.57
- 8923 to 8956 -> 2.03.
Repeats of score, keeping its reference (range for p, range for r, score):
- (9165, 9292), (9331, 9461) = 2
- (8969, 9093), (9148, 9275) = 1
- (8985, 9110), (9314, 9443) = 1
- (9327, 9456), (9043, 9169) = 1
